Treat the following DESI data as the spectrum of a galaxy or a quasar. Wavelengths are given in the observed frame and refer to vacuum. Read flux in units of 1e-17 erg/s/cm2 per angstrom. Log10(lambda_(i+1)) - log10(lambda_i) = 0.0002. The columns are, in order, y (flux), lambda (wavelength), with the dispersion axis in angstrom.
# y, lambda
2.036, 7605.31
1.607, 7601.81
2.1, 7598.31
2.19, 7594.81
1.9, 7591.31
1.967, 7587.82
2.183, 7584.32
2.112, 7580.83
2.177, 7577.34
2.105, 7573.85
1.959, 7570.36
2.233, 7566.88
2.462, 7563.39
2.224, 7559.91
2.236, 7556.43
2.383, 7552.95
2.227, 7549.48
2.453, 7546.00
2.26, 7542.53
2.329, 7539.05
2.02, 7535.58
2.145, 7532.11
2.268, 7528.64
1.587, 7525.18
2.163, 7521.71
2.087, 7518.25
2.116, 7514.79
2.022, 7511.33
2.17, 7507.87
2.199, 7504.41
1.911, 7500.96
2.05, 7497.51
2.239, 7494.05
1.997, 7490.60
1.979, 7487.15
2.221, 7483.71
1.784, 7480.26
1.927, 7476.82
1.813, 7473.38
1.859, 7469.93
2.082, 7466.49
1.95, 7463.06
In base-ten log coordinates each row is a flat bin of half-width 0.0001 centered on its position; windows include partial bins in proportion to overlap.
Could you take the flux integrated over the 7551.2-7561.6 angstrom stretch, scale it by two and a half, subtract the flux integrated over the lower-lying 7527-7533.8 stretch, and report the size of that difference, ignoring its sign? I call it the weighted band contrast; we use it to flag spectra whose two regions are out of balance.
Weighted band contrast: 44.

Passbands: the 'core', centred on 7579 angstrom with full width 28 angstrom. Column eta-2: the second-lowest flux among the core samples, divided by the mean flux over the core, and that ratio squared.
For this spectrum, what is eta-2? 0.89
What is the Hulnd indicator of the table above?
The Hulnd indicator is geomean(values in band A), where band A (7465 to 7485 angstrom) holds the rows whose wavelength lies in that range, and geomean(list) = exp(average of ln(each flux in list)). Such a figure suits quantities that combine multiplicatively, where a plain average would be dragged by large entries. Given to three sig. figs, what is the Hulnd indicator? 1.94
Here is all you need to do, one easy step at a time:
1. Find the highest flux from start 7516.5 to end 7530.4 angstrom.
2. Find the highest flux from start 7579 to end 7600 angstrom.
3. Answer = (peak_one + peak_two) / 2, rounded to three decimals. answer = 2.229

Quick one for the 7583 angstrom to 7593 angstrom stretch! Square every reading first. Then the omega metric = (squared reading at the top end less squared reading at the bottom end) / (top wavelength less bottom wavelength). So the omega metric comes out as -0.17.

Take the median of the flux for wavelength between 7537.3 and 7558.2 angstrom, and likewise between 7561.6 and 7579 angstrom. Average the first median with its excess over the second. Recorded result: 1.21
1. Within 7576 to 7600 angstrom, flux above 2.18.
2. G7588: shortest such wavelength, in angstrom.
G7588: 7584.32 angstrom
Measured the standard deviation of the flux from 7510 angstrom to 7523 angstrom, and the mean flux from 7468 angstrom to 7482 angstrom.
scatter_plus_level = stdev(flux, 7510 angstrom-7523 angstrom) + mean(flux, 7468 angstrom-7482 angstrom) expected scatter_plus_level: 1.90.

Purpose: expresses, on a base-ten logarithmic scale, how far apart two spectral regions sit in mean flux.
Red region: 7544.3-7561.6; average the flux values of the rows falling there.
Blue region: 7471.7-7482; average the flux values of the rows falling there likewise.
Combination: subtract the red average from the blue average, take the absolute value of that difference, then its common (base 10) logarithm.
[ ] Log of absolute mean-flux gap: -0.33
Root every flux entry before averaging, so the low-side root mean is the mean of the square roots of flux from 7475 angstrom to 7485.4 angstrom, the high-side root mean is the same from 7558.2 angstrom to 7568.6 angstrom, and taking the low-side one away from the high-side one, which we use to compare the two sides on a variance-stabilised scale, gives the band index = 0.11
